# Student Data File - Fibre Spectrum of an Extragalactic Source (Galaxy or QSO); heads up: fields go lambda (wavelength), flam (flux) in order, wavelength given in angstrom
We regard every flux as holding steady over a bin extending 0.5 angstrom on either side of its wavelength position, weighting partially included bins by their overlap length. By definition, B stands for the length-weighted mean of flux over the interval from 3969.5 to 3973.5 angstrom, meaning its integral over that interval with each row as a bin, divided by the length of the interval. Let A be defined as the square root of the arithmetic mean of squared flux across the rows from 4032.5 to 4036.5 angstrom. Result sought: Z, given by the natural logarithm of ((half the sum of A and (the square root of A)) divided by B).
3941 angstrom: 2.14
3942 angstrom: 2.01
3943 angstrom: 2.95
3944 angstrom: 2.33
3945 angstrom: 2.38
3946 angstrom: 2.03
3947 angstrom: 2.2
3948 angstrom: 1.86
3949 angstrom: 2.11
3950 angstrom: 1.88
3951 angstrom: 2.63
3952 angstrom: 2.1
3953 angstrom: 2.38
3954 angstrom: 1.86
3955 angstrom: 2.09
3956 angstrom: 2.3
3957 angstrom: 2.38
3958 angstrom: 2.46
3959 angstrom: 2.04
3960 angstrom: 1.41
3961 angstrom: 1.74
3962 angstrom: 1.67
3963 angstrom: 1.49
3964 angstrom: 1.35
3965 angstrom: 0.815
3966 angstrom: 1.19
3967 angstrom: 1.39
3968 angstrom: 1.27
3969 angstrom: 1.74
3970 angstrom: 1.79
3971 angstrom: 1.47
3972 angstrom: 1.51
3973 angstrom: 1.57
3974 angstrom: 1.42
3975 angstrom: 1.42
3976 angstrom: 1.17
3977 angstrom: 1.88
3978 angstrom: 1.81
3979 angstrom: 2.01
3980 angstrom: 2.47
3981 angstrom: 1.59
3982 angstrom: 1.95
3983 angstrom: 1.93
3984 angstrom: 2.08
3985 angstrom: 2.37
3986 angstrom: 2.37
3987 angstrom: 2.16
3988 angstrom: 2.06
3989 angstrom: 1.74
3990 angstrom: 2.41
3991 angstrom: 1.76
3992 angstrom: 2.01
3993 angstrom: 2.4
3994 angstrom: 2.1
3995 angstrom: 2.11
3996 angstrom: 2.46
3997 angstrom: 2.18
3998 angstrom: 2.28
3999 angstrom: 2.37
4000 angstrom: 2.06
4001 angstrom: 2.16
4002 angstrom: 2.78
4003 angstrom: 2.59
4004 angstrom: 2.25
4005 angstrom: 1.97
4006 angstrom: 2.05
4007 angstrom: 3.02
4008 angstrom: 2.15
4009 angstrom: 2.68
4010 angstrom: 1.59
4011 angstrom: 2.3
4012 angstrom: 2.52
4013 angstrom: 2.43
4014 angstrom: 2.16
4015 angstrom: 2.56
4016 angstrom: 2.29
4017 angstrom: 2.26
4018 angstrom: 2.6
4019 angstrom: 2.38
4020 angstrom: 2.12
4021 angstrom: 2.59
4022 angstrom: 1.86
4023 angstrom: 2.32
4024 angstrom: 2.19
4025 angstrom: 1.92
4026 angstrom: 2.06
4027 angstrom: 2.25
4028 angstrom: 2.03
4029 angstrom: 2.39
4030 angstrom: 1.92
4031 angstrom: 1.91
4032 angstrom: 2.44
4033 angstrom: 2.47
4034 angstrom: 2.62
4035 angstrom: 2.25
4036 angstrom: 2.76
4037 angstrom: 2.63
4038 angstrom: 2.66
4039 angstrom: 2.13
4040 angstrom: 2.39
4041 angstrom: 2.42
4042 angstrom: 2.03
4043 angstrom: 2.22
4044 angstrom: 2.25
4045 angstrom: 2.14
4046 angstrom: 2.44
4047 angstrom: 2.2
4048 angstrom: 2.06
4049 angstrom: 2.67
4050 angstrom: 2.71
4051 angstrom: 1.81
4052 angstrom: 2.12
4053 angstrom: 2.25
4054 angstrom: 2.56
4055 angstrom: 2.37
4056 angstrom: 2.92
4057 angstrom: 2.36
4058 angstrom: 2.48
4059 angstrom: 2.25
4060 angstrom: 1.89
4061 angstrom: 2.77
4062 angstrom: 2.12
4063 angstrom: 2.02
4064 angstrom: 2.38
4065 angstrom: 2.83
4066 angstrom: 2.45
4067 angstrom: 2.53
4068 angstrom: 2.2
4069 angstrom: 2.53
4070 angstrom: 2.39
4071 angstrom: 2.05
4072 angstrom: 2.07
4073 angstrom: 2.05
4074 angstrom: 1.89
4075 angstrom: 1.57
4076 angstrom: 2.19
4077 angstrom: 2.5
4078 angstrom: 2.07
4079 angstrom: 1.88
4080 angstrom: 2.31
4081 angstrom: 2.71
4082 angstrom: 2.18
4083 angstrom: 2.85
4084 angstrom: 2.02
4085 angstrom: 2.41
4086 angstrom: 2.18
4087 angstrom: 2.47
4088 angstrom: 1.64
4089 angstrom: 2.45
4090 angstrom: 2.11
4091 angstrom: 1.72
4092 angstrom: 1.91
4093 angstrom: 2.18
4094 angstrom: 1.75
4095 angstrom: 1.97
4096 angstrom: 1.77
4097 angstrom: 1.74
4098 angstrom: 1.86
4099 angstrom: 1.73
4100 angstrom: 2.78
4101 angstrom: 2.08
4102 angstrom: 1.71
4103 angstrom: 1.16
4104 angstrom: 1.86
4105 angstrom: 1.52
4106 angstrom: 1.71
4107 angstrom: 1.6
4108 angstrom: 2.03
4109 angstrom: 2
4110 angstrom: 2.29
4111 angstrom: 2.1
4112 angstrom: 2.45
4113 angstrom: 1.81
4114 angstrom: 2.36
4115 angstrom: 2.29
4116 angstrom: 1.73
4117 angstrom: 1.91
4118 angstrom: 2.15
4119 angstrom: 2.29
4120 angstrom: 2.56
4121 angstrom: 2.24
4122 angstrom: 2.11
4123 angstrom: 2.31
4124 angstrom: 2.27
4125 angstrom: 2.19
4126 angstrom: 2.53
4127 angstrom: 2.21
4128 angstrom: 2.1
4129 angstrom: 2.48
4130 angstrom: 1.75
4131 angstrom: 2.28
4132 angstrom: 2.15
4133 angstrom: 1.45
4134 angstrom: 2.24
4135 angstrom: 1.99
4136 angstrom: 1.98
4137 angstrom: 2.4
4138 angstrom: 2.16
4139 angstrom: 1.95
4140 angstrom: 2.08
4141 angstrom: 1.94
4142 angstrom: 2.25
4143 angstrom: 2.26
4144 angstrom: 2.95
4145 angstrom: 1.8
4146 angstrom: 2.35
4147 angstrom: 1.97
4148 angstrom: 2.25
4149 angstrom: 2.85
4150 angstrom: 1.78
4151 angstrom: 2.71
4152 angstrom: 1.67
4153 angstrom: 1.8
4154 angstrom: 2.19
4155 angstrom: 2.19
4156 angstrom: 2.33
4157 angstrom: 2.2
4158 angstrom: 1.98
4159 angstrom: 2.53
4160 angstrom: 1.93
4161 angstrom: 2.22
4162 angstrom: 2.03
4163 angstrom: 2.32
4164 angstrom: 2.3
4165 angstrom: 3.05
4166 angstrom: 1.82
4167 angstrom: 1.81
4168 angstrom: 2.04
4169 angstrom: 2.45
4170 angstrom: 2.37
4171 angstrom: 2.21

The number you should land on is 0.26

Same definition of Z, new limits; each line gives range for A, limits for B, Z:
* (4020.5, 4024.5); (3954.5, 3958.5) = -0.21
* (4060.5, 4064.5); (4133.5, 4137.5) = -0.11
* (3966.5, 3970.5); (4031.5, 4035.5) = -0.55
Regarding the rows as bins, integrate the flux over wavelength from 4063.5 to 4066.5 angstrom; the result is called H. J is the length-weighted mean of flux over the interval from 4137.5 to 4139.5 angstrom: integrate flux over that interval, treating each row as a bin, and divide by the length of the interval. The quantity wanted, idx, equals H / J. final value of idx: 4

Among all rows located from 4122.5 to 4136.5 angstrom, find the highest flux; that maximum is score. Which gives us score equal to 2.53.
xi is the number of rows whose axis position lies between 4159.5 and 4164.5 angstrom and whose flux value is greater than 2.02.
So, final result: 4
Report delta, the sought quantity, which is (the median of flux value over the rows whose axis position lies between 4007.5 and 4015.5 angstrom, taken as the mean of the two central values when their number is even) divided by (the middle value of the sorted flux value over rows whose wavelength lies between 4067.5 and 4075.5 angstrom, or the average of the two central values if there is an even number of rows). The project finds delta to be 1.15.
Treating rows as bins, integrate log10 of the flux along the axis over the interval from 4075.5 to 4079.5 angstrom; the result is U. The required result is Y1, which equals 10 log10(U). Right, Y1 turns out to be 1.23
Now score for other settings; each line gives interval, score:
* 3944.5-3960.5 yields 2.63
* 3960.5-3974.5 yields 1.79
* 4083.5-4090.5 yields 2.47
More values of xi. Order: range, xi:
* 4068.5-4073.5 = 5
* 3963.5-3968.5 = 0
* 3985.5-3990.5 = 4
